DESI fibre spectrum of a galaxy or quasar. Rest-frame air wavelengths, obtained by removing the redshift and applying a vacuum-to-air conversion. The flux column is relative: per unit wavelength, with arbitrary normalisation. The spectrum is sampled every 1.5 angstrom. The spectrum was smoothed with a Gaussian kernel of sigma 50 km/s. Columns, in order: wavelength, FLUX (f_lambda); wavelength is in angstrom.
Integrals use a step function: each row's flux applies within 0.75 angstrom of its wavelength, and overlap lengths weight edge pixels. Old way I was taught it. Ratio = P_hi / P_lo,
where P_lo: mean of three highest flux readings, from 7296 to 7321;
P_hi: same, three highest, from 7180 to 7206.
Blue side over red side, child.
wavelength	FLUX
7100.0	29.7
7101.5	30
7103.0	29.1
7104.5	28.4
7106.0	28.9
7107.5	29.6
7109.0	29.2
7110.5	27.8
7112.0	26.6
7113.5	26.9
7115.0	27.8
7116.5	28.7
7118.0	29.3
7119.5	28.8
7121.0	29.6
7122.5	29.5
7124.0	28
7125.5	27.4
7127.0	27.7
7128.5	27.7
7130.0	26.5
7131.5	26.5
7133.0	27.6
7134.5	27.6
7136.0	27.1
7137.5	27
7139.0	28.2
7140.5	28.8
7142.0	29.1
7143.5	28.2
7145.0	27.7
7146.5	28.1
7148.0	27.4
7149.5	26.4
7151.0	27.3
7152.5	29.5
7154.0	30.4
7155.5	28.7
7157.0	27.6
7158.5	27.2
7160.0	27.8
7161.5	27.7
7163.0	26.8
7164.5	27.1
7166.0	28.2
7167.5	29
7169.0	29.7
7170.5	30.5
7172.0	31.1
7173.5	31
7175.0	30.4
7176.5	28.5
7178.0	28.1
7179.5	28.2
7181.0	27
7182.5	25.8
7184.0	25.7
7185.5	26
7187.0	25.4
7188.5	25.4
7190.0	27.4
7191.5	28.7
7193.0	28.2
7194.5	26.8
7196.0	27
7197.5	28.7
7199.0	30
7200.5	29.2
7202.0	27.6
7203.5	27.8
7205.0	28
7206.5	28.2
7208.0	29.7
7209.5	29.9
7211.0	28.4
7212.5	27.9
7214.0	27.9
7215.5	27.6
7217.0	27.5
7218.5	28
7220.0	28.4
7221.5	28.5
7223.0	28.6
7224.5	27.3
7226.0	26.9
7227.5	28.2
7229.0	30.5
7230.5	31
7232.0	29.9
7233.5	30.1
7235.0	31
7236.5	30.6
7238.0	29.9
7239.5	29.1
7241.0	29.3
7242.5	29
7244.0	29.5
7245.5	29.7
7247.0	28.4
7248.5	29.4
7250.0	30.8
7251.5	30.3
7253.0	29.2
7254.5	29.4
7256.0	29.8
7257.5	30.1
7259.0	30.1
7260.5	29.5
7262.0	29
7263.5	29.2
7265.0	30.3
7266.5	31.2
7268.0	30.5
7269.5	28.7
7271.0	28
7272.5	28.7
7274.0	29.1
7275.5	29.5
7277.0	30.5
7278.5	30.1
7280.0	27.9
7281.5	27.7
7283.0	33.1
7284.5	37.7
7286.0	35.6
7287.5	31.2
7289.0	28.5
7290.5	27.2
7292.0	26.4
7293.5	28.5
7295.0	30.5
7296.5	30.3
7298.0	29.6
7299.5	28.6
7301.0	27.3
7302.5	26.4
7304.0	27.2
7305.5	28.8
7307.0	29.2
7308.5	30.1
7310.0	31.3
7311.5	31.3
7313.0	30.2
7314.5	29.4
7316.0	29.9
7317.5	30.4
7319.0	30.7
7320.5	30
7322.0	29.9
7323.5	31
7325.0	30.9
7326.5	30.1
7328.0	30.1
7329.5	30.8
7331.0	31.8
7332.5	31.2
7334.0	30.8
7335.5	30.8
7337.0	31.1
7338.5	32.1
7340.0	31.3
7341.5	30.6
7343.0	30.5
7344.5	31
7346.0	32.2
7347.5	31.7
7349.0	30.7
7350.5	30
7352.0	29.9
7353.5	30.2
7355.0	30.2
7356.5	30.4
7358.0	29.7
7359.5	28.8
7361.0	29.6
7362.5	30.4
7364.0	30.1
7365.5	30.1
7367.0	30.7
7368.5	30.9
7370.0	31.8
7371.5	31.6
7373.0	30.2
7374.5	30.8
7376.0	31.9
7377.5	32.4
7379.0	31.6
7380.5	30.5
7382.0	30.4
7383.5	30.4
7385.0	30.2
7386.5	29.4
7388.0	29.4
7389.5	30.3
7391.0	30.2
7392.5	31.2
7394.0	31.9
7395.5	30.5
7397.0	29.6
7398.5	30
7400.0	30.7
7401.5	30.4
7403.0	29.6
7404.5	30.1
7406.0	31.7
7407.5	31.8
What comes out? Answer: 0.942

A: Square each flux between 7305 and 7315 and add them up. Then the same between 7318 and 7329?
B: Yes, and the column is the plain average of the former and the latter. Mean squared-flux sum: 6394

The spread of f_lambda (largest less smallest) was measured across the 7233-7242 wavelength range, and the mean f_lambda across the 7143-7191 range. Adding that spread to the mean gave 29.9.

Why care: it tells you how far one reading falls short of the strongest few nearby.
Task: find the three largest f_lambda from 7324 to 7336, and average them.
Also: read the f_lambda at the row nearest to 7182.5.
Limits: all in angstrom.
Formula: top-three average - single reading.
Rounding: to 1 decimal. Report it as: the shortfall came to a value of 5.5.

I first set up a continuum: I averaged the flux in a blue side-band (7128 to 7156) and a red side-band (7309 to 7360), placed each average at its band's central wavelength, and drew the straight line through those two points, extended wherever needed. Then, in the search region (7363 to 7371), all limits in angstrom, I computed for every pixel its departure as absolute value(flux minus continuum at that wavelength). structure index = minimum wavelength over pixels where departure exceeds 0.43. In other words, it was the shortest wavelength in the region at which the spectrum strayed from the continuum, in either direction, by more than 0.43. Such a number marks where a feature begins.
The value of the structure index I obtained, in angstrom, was 7364.0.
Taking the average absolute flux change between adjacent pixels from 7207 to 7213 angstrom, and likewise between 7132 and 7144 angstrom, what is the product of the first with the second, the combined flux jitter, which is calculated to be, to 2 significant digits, 0.38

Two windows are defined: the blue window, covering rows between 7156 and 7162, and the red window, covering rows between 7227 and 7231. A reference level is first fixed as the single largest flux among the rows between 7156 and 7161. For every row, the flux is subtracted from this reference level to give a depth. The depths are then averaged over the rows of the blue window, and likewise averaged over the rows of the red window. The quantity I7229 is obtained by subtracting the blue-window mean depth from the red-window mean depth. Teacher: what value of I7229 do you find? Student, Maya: -2.32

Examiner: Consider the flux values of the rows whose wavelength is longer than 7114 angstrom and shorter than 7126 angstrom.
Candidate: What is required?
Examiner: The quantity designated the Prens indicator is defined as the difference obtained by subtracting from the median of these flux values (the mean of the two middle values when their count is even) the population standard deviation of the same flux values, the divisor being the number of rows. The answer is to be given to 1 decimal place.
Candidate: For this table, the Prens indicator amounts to 28.0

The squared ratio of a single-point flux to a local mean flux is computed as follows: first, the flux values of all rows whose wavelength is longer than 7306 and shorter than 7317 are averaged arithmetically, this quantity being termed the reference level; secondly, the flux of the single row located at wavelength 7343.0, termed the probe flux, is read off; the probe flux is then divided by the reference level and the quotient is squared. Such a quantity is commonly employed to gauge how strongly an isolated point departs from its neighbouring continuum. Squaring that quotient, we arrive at 1.02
